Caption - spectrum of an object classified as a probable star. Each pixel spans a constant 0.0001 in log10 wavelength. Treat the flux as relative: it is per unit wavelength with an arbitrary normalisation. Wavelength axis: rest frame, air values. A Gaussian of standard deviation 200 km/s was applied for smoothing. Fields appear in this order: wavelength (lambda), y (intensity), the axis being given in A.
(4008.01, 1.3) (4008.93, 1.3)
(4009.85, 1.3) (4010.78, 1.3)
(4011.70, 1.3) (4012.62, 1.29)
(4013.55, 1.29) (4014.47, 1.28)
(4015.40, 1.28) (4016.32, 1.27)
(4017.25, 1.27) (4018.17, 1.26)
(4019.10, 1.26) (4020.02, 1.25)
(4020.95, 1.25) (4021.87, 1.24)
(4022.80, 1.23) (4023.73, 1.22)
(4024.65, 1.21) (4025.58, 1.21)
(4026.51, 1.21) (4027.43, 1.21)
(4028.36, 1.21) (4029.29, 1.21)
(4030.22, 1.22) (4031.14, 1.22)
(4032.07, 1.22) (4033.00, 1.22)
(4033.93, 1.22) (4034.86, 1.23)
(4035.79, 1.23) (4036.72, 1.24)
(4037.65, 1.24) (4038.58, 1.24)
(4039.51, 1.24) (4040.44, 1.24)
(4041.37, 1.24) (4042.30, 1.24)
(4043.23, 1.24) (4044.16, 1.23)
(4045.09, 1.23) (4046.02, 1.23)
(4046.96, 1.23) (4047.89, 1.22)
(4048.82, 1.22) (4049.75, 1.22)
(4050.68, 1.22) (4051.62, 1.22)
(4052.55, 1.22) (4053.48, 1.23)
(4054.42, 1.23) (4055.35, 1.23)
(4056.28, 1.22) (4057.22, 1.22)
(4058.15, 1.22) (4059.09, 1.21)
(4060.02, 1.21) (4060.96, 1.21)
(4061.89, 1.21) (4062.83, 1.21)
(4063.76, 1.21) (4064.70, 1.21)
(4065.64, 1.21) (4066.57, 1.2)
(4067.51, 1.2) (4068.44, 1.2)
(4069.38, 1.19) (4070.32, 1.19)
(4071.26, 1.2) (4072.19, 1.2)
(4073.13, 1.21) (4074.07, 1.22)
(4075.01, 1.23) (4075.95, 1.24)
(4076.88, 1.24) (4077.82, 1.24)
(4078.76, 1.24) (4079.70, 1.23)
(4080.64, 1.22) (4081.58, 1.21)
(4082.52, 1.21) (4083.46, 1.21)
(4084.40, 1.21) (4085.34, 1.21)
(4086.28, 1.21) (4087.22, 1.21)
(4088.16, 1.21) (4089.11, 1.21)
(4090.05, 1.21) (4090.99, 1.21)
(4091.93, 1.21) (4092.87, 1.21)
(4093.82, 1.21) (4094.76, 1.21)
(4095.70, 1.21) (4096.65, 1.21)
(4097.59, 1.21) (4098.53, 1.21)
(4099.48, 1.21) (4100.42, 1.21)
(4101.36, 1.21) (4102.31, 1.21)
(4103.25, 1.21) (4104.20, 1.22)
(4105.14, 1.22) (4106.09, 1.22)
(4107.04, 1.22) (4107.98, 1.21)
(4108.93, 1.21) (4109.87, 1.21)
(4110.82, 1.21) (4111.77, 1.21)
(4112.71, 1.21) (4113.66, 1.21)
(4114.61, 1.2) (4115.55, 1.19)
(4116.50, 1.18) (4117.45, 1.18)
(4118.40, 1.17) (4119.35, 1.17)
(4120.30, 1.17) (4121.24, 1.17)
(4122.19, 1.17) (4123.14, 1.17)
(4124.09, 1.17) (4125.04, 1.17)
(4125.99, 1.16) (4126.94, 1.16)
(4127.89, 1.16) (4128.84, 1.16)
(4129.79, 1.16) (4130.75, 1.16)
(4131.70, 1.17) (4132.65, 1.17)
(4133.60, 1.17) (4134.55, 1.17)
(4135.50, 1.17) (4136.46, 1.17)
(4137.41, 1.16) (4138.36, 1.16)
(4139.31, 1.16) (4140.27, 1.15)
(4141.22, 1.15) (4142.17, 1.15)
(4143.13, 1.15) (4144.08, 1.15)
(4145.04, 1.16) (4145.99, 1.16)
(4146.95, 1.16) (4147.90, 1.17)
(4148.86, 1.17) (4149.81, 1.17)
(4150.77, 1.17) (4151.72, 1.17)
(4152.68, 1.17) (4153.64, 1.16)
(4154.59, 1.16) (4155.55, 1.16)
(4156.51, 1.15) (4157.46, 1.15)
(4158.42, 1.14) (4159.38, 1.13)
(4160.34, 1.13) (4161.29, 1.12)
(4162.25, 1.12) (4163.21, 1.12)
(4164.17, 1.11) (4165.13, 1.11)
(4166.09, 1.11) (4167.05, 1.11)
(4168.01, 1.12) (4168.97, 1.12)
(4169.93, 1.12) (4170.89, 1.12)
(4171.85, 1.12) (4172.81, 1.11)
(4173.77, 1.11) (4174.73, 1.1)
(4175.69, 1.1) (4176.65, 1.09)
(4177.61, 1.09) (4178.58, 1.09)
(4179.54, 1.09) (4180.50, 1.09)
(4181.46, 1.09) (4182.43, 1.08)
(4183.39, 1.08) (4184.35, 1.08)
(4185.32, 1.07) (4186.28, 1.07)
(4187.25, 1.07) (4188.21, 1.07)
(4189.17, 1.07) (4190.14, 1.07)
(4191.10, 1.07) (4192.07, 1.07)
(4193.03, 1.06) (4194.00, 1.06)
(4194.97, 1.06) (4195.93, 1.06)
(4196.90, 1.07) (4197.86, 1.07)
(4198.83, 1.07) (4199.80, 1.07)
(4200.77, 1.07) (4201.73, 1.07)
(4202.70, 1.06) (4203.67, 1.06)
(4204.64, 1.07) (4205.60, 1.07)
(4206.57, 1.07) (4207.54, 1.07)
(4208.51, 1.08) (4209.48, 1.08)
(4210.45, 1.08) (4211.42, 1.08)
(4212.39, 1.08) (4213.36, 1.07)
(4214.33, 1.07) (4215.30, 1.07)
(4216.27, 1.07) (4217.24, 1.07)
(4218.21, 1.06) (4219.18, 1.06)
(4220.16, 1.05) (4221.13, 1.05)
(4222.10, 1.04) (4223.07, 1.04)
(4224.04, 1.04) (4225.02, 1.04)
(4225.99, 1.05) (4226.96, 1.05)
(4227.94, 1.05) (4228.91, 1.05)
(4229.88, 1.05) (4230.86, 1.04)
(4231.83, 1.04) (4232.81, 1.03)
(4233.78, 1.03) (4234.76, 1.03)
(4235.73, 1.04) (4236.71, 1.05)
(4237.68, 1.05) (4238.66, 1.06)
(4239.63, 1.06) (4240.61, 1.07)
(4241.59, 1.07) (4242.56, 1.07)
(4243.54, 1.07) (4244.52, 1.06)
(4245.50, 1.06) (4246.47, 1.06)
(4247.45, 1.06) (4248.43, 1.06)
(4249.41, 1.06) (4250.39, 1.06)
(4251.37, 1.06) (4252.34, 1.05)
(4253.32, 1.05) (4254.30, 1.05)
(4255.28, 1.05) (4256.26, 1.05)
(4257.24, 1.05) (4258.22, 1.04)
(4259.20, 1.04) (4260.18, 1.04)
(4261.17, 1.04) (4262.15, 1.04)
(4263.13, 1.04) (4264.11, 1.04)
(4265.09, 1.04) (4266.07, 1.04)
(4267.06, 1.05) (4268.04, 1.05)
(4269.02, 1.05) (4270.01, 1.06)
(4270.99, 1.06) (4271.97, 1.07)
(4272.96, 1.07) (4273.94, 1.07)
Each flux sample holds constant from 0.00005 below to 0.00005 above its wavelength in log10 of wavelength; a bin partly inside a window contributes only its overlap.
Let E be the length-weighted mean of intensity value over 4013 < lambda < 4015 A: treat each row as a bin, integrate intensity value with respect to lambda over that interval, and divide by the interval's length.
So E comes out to 1.28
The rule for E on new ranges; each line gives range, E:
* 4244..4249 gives 1.06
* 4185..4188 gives 1.07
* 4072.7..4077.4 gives 1.23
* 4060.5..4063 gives 1.21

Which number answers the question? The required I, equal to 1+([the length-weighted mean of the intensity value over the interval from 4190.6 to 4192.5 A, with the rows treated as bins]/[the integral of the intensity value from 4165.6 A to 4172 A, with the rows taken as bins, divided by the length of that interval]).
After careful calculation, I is 1.96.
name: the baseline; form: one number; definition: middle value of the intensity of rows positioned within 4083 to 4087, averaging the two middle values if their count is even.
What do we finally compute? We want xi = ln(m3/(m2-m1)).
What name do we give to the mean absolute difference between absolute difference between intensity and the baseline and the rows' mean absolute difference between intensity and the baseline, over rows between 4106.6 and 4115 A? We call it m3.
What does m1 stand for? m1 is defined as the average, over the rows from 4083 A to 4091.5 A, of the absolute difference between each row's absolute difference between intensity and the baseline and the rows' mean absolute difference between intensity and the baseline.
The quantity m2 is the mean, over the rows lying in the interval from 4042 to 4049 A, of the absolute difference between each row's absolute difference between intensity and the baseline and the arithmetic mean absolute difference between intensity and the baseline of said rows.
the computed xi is -0.37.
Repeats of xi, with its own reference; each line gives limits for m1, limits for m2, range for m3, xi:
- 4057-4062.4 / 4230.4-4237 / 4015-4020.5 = 1.60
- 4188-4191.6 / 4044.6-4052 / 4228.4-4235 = 0.45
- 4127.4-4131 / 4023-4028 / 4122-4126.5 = 0.00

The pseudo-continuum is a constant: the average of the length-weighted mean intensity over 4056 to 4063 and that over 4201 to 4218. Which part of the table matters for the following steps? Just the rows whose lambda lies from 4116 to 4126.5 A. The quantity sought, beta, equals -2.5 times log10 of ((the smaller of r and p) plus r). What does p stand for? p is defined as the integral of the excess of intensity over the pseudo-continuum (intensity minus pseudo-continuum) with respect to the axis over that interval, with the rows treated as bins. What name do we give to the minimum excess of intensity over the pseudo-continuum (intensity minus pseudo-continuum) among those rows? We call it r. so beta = 3.6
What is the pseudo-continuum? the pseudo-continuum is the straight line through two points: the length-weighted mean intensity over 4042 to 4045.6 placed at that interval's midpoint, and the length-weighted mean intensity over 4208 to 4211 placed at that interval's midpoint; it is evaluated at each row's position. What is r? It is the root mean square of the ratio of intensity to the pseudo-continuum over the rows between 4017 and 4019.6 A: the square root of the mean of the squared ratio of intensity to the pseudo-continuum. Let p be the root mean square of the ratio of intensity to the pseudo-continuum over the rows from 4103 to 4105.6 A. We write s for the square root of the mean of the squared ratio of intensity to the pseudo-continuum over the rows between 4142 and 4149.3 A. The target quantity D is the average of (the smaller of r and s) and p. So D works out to 1.02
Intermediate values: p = 1.03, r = 1.00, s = 1.02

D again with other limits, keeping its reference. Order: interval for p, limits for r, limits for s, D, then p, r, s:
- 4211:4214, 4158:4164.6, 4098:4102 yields 1.00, 1.00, 1.00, 1.02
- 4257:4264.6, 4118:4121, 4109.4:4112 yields 1.01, 1.01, 1.00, 1.03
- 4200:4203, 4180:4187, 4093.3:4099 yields 0.98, 0.98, 0.98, 1.02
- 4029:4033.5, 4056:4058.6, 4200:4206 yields 0.98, 0.98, 1.00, 0.98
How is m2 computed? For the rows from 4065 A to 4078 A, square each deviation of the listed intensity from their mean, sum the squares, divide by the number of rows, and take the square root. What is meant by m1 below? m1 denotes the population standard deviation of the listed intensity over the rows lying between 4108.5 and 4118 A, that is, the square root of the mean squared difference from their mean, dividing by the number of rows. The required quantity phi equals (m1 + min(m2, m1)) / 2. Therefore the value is 0.012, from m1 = 0.012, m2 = 0.018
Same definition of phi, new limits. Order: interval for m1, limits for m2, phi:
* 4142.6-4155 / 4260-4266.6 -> 0.004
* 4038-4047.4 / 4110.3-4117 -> 0.005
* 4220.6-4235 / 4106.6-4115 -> 0.006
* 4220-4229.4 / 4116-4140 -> 0.005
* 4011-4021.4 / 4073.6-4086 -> 0.014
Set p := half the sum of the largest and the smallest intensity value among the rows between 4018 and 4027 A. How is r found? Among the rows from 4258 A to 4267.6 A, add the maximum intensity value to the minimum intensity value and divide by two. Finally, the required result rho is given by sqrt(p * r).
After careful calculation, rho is 1.14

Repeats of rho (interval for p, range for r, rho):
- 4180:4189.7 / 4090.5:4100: 1.14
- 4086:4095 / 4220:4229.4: 1.12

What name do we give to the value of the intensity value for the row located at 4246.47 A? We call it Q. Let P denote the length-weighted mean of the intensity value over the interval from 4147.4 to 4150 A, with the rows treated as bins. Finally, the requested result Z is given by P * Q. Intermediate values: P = 1.17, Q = 1.06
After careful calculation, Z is 1.24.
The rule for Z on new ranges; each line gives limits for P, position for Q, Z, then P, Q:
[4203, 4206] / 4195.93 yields 1.13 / 1.07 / 1.06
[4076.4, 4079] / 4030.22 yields 1.52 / 1.24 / 1.22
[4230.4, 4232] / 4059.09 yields 1.26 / 1.04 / 1.21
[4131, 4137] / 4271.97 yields 1.25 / 1.17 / 1.07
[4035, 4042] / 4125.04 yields 1.45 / 1.24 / 1.17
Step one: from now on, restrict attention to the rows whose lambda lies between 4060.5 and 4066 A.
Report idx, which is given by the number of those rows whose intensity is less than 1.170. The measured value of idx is 0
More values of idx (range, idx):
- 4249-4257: 8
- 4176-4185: 9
